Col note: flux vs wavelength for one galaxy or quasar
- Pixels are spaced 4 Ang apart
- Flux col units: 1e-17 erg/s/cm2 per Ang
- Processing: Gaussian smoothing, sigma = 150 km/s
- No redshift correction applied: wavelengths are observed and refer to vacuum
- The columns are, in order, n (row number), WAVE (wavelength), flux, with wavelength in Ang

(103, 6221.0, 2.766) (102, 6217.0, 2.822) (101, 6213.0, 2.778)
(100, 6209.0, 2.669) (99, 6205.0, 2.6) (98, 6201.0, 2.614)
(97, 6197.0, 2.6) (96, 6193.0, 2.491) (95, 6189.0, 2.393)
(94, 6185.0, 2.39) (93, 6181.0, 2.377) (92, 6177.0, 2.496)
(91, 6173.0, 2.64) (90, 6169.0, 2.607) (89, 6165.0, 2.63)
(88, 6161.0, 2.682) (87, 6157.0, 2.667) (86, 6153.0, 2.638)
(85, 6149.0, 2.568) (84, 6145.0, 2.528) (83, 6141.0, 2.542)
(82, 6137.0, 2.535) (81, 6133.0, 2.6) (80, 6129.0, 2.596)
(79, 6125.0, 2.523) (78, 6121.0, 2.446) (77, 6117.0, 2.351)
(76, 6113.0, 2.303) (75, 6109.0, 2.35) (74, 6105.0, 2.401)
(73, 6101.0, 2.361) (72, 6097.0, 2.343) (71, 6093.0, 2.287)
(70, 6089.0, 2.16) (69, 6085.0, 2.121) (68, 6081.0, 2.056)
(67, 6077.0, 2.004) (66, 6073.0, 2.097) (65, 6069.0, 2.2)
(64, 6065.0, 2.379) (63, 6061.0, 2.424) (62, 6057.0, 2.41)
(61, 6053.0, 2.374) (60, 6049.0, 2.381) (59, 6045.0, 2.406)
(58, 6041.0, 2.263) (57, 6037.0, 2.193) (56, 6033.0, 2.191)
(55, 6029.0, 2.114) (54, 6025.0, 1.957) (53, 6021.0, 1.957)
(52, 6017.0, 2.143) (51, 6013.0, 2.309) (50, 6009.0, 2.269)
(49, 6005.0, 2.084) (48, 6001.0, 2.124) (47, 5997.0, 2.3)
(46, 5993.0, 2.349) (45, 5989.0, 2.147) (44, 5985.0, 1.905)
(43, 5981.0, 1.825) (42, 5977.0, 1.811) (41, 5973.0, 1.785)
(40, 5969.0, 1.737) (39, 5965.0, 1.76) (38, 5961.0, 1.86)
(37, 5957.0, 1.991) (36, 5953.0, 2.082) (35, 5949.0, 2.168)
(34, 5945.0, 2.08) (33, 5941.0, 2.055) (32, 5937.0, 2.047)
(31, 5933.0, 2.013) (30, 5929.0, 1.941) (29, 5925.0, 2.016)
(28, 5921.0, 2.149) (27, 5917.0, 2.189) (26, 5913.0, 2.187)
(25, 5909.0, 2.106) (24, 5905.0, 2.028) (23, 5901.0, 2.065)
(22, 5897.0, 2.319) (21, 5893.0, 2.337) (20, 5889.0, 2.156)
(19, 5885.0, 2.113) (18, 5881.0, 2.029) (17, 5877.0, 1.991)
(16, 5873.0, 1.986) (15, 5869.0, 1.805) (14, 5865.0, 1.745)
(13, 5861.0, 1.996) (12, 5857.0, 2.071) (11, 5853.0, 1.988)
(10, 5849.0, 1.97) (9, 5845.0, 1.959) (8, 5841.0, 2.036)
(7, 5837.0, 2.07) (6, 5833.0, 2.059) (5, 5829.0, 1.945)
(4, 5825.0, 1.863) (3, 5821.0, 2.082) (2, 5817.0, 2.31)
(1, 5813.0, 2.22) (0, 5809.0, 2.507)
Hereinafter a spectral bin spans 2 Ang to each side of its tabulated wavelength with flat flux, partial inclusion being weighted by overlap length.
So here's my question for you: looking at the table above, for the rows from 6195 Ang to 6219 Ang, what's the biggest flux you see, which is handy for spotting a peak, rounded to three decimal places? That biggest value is 2.822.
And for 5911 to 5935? 2.189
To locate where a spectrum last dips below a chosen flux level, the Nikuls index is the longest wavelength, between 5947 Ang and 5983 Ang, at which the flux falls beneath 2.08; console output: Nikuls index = 5981.0 Ang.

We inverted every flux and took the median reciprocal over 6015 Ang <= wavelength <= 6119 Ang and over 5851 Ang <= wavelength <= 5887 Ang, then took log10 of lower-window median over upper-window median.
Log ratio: 0.06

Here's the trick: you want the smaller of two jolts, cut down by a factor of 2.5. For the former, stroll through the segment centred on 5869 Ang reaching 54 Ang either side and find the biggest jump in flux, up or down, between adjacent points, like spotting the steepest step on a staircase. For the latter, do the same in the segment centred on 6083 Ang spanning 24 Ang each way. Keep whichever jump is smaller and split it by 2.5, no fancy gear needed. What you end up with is 0.072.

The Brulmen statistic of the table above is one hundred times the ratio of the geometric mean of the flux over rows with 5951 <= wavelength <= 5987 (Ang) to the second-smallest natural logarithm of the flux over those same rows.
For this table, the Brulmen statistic 329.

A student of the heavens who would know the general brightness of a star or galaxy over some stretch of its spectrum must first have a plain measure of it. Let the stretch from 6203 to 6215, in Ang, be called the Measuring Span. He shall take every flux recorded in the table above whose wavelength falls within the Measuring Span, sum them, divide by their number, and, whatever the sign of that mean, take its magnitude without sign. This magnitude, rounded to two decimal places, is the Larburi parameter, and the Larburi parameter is 2.68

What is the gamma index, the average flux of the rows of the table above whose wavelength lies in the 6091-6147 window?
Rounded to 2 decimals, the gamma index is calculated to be 2.44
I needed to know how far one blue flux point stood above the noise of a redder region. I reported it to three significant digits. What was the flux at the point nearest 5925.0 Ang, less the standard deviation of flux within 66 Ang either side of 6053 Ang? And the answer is 1.88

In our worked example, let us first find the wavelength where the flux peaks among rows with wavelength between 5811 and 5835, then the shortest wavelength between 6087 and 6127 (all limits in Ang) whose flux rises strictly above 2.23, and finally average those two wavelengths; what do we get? 5955 Ang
